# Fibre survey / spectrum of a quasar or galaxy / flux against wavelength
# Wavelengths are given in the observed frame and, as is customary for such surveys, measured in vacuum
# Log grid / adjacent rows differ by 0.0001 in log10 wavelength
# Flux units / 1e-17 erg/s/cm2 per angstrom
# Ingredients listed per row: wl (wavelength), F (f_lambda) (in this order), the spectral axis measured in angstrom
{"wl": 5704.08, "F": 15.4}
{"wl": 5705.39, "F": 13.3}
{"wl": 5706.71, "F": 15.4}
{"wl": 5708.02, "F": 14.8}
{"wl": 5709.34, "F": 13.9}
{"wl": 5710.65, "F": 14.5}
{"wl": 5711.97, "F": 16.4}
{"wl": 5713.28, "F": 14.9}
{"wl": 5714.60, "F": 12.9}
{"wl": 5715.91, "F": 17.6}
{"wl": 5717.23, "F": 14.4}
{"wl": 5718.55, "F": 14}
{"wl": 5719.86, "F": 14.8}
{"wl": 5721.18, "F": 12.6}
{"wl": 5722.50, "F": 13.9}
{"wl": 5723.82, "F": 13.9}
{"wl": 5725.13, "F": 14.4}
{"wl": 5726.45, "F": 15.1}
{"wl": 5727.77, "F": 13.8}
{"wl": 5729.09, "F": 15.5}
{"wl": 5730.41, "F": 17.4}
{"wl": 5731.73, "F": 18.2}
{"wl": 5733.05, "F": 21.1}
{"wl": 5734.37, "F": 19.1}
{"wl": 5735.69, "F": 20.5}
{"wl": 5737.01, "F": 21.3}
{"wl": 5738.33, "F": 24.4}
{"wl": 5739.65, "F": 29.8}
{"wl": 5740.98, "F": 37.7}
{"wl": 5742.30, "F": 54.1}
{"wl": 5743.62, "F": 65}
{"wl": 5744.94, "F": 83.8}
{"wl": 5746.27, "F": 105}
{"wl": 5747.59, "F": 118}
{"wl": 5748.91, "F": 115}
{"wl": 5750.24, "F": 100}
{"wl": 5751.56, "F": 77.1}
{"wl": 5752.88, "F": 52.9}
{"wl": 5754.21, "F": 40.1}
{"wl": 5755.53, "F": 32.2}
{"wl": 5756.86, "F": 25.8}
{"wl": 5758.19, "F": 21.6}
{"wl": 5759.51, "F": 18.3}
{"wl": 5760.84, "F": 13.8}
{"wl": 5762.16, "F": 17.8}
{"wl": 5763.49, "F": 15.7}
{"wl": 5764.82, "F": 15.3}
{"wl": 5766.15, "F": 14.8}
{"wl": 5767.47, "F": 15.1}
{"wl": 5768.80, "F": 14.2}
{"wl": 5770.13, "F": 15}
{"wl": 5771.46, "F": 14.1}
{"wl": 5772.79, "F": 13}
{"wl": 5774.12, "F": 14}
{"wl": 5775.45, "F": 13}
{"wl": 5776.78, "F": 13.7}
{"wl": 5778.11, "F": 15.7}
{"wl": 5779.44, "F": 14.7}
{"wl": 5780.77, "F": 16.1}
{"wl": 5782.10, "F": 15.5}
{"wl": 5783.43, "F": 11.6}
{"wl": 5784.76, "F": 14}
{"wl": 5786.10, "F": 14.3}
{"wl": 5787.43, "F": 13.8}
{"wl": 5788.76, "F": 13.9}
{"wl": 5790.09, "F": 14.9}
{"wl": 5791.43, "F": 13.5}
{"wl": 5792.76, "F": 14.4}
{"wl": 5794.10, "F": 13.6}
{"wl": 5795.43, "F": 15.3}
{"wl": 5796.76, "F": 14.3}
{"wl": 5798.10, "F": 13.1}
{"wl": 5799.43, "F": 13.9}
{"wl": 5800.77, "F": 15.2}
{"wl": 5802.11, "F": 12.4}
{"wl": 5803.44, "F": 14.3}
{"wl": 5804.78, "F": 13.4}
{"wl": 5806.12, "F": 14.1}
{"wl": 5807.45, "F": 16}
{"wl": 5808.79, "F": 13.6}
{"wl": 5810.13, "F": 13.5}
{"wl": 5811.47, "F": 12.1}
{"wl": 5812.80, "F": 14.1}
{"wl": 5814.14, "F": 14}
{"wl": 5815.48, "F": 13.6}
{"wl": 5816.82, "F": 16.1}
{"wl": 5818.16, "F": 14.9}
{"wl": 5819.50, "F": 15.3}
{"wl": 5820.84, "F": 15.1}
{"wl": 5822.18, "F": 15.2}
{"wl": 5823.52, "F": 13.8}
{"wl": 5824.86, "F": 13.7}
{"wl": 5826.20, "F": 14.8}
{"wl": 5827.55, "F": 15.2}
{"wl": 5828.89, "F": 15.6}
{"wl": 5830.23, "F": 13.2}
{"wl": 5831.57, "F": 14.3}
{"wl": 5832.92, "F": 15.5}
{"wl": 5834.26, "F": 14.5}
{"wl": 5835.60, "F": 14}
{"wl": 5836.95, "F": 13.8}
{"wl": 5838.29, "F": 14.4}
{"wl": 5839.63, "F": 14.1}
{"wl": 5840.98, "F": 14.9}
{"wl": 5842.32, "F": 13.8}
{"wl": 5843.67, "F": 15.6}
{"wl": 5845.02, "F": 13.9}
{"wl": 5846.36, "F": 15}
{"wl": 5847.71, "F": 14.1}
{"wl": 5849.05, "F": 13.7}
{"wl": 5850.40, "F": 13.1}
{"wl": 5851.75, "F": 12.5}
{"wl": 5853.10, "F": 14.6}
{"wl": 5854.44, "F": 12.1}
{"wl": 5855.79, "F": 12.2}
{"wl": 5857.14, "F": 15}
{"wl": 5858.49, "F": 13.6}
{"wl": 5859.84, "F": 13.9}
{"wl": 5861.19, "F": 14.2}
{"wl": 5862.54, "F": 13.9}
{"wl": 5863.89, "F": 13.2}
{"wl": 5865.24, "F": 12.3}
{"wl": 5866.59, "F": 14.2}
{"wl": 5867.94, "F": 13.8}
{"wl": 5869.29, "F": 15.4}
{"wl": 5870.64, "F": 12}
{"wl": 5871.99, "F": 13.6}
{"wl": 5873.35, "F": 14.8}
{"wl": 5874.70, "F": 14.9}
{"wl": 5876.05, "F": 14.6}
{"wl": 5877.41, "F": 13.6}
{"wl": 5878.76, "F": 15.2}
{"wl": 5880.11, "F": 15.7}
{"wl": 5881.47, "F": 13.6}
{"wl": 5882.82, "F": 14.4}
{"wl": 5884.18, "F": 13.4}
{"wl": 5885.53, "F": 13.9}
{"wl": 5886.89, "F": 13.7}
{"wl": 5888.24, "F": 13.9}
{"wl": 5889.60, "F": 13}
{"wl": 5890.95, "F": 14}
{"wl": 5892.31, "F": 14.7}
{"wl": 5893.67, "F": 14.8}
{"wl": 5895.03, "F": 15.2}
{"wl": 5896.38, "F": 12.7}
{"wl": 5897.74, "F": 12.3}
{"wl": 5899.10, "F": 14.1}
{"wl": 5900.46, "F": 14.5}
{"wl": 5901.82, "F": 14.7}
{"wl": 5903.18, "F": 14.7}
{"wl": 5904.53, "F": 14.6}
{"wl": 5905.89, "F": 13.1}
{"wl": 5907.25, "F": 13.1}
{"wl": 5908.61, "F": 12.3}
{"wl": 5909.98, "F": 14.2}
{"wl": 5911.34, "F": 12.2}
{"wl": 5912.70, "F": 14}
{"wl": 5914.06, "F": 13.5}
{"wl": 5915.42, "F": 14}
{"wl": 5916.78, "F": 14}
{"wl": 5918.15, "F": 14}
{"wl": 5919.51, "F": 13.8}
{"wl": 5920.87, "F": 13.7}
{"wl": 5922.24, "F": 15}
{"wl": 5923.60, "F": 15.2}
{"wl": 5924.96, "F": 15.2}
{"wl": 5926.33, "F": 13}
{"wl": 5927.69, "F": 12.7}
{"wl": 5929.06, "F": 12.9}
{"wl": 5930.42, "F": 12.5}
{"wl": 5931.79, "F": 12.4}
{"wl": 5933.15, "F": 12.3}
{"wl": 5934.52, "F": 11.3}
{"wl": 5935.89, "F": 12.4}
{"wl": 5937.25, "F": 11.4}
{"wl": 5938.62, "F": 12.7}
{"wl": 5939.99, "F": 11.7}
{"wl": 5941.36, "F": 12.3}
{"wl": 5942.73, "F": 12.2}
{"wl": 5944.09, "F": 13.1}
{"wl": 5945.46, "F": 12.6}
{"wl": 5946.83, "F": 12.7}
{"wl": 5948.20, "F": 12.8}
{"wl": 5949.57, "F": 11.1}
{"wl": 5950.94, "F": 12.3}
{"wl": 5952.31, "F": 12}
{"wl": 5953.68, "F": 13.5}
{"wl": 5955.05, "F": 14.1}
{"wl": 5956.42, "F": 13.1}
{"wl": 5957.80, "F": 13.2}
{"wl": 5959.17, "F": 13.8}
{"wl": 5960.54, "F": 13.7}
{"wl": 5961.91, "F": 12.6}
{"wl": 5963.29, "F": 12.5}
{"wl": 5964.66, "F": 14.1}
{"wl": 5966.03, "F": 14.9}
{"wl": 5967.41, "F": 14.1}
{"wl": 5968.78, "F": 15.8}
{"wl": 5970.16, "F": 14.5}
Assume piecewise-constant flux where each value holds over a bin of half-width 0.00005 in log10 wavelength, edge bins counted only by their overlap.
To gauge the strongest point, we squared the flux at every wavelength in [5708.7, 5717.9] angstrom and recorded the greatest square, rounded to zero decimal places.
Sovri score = 310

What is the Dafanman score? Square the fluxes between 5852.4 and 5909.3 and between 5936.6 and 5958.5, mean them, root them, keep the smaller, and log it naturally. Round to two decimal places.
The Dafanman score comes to 2.53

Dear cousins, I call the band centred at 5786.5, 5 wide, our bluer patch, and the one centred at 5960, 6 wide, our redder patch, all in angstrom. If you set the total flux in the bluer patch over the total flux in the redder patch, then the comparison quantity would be 1.1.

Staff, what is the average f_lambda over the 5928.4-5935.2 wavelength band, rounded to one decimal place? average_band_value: 12.3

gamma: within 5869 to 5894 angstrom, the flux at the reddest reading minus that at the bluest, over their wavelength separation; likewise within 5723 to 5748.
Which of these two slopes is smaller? -0.025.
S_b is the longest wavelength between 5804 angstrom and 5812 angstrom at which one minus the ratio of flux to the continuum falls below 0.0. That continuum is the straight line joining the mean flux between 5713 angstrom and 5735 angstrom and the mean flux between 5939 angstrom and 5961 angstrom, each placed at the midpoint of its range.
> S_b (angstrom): 5807.45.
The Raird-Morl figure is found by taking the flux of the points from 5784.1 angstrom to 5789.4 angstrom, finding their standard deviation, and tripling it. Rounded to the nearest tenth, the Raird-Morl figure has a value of 0.6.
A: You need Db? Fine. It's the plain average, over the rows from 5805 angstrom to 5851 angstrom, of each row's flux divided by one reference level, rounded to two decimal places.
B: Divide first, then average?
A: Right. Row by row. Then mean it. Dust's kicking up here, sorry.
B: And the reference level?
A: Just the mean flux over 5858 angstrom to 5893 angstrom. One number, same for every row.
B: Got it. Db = 1.03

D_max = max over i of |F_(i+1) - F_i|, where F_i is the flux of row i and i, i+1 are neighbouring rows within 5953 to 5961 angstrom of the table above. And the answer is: 1.0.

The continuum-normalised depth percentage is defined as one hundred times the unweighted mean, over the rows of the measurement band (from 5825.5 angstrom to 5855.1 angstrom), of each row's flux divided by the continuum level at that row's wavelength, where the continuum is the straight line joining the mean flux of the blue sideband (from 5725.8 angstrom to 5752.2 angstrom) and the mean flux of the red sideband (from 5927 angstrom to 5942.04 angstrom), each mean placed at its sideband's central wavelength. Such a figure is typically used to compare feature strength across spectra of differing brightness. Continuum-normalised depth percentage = 48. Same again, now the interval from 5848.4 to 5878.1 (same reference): 54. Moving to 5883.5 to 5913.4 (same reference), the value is 73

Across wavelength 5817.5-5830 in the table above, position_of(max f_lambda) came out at 5828.89 angstrom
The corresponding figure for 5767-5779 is 5778.11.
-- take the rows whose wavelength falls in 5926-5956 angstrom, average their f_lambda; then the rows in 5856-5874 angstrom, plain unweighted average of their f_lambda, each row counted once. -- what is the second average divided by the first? 1.11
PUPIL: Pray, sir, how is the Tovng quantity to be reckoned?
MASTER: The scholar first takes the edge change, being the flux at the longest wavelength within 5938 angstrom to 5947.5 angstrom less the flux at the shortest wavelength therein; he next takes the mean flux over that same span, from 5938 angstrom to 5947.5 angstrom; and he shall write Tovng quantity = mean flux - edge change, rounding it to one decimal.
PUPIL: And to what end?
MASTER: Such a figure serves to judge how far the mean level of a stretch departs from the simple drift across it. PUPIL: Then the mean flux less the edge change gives 12.5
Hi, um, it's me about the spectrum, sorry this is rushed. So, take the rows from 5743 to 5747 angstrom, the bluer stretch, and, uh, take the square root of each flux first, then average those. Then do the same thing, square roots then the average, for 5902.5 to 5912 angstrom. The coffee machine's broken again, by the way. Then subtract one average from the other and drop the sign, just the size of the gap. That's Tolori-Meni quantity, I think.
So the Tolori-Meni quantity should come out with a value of 5.5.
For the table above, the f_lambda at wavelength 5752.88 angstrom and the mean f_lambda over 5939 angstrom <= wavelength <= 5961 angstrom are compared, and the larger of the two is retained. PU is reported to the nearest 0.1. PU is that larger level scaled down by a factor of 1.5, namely 35.3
